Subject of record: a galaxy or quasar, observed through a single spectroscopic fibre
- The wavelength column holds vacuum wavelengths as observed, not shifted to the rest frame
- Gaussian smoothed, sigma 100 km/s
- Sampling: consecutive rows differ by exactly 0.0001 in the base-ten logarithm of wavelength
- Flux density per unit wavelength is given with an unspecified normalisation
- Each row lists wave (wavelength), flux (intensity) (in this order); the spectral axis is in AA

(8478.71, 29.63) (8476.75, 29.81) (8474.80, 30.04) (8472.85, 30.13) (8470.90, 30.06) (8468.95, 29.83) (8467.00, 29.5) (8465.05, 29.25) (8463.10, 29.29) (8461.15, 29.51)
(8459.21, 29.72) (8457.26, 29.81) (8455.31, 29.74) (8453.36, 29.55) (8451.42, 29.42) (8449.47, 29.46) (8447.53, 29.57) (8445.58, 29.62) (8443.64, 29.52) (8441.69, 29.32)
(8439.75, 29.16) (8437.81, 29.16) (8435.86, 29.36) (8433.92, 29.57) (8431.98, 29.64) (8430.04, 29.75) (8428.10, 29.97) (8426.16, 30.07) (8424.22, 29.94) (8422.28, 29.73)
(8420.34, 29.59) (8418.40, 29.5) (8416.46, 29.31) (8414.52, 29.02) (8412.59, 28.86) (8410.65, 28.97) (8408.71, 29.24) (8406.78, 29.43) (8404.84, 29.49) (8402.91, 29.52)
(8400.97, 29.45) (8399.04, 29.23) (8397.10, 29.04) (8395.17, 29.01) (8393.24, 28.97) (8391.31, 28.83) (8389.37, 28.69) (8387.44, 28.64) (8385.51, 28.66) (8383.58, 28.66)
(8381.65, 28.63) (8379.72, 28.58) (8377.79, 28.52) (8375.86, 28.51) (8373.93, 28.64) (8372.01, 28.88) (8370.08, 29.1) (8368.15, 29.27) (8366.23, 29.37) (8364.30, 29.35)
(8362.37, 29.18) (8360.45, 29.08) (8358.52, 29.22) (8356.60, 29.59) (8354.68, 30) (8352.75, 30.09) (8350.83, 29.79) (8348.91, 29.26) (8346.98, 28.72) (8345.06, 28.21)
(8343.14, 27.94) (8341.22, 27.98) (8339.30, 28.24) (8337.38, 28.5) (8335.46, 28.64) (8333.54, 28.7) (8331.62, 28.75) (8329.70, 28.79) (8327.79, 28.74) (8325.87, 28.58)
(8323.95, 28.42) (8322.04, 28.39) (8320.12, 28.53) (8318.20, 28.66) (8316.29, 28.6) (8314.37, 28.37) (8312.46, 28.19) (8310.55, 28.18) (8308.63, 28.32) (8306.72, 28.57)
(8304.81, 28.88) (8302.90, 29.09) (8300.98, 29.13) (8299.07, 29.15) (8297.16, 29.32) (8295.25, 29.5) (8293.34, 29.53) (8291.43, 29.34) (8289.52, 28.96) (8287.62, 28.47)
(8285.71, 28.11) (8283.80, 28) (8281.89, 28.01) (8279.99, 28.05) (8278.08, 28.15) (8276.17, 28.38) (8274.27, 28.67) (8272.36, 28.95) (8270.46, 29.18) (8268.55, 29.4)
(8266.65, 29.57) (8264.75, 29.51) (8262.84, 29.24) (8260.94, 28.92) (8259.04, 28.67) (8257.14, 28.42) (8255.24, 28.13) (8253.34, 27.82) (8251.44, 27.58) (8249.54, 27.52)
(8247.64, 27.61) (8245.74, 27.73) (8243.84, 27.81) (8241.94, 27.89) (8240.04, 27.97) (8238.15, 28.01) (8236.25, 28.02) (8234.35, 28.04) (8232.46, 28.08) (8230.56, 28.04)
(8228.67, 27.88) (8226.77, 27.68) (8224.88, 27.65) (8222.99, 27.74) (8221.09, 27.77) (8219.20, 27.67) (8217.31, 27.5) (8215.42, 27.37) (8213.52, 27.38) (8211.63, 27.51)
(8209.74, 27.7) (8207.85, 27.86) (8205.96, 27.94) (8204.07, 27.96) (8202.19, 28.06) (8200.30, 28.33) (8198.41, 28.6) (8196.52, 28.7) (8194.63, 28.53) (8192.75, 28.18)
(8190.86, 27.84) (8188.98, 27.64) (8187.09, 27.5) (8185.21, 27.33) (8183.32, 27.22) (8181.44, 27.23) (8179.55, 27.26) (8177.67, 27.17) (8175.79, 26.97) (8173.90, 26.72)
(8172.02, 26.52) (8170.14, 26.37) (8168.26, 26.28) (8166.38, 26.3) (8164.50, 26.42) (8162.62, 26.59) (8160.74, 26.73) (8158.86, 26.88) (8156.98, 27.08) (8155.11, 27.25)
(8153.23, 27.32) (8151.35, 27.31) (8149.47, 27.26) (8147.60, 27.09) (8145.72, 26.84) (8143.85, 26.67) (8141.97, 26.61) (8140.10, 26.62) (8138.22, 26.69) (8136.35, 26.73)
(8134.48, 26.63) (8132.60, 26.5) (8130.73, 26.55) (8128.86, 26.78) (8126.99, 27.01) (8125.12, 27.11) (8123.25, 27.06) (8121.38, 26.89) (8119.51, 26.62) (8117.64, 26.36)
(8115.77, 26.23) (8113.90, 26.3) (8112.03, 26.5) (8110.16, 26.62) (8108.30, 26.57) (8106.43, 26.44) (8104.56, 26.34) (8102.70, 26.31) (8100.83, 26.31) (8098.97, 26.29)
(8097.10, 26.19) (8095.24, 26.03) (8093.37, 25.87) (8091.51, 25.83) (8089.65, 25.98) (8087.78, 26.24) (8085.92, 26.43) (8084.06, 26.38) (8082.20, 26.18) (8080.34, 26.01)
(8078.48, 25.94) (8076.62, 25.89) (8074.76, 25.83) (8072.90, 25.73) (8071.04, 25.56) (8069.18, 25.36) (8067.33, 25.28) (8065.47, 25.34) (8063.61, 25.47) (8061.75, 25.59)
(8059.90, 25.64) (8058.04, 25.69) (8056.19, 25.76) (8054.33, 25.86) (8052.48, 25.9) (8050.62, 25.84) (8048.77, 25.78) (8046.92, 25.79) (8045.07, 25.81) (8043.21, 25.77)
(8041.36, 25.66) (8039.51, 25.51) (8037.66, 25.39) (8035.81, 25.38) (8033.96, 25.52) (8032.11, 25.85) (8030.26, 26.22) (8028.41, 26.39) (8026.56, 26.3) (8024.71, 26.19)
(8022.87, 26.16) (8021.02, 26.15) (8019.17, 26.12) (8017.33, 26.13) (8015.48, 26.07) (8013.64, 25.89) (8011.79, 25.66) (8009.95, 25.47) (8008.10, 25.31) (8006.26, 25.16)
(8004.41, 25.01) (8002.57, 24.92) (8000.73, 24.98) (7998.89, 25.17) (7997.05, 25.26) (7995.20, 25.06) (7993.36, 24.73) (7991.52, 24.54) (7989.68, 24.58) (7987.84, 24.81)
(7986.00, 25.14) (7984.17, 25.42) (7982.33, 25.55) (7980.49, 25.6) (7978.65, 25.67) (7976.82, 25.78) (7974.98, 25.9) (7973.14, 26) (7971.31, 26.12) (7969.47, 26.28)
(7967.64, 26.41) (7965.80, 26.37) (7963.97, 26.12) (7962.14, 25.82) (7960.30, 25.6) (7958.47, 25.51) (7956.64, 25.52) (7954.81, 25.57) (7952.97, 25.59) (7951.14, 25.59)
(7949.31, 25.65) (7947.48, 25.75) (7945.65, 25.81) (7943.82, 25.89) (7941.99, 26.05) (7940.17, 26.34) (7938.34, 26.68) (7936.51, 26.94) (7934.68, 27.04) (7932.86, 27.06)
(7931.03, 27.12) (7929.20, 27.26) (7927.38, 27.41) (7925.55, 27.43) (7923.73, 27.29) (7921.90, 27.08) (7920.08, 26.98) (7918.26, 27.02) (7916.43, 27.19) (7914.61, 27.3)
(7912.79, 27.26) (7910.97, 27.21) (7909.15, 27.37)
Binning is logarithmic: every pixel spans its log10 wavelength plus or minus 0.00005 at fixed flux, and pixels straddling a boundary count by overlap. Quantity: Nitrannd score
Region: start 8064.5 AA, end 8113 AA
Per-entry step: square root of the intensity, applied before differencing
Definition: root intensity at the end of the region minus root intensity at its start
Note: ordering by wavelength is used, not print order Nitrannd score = 0.11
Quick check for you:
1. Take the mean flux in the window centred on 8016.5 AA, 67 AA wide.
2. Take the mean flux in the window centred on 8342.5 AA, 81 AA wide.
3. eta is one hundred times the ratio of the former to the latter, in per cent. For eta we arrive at 89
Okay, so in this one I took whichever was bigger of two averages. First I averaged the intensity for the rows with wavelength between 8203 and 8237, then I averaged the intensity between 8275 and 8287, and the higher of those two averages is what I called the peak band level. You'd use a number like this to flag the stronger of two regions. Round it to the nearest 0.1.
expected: 28.1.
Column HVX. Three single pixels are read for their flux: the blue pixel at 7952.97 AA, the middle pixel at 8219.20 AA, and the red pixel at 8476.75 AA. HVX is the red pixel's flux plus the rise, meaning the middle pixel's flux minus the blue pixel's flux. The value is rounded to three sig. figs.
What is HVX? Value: 31.9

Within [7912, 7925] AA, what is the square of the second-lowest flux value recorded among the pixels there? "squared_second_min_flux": 730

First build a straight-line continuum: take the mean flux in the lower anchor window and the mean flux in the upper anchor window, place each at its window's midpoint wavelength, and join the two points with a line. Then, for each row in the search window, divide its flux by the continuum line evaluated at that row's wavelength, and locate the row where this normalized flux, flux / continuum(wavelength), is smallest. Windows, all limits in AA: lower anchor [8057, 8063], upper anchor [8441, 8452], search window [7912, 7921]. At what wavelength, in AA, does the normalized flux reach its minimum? 7920.08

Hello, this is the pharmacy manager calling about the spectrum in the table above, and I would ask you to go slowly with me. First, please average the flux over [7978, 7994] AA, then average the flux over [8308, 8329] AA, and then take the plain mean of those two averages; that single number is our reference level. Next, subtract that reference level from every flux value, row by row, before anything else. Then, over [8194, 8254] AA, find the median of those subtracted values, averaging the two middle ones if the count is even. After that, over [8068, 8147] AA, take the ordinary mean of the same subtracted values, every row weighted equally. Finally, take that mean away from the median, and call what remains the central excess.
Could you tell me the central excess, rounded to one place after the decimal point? 1.5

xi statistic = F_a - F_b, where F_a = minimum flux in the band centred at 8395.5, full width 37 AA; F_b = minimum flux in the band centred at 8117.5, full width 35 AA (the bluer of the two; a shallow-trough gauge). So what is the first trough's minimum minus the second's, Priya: 2.3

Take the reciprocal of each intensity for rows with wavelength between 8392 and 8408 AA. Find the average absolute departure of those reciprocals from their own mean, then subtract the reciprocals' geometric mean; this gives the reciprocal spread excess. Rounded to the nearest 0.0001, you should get -0.0339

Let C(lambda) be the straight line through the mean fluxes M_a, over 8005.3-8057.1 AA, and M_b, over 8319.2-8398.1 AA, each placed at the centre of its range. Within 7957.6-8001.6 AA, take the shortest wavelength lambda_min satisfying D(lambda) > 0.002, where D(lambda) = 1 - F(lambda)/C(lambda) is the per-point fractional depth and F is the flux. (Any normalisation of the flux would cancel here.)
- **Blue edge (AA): 7986.00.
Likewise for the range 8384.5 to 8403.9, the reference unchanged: 8385.51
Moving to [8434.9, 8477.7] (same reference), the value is 8435.86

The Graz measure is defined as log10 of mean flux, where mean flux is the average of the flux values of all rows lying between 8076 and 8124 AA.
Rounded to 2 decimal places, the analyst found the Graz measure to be 1.42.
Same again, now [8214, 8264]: 1.45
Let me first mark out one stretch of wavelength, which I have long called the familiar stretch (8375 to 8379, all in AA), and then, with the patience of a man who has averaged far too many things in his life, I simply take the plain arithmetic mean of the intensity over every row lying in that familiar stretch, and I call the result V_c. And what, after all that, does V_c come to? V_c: 28.5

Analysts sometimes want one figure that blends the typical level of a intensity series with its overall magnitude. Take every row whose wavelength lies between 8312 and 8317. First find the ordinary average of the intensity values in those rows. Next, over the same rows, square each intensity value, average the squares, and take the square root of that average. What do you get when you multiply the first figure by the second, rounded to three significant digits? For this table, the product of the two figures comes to 806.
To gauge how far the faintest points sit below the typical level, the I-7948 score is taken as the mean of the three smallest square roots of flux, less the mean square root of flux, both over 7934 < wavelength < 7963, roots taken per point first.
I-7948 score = -0.04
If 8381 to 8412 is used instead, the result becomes -0.04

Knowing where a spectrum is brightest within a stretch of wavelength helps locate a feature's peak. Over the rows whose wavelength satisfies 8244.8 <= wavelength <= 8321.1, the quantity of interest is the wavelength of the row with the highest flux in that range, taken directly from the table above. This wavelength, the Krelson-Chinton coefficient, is 8266.65 AA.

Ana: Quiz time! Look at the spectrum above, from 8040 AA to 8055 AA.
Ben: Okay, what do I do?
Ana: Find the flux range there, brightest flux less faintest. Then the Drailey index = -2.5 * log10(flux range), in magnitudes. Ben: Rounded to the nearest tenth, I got 1.5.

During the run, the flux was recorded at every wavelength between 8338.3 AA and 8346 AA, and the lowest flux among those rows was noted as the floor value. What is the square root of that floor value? 5.29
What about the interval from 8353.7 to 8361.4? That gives 5.39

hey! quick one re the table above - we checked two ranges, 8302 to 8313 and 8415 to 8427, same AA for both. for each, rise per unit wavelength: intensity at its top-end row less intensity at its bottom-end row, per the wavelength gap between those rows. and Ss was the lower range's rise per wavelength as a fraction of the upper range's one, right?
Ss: -1.2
